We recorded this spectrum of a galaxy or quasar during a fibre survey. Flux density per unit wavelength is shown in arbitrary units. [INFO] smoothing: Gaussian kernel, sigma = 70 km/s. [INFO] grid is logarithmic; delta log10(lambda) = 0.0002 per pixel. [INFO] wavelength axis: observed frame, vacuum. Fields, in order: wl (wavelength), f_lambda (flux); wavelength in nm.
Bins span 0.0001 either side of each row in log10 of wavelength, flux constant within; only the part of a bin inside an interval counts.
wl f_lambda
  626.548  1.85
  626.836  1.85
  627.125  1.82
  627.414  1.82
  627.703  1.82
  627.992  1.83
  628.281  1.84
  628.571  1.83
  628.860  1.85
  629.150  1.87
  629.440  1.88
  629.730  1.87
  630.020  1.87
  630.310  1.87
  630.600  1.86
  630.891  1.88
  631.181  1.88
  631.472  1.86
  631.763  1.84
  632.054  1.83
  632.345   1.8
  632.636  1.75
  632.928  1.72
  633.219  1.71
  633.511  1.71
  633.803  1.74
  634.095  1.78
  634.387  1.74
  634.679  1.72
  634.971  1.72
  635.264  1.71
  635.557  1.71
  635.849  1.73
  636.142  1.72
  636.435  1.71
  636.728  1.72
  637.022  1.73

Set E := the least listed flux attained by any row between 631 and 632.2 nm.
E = 1.83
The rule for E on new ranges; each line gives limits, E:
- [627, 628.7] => 1.82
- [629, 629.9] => 1.87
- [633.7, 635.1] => 1.72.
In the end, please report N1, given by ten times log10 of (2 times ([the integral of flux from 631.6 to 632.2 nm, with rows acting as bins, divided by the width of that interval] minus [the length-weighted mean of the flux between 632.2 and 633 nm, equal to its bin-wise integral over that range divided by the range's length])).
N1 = -8.2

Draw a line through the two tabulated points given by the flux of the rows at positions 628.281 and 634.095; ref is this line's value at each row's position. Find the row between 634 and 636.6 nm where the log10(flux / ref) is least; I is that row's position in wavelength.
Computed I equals 635.264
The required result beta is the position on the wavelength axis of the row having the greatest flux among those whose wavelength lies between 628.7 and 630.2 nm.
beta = 629.440 nm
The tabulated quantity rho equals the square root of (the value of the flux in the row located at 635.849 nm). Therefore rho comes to 1.32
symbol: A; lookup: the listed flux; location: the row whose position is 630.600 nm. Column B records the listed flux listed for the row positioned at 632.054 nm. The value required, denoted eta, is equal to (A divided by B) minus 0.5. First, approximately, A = 1.86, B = 1.83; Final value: 0.52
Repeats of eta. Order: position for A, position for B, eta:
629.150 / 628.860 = 0.51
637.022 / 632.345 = 0.46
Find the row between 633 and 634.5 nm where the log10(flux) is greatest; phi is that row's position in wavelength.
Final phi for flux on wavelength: 634.095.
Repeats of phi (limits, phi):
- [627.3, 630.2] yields 629.440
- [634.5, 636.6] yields 635.849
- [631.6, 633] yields 631.763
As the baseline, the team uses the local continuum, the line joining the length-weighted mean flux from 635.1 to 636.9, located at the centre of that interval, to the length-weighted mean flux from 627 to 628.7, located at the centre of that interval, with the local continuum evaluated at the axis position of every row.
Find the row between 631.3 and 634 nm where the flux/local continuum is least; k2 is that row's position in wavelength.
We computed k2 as 633.219 nm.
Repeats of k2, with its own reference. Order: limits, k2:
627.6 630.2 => 627.703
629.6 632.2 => 632.054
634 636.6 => 635.264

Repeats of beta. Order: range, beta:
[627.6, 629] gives 628.860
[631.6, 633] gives 631.763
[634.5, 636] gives 635.849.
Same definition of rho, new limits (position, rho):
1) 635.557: 1.31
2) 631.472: 1.36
